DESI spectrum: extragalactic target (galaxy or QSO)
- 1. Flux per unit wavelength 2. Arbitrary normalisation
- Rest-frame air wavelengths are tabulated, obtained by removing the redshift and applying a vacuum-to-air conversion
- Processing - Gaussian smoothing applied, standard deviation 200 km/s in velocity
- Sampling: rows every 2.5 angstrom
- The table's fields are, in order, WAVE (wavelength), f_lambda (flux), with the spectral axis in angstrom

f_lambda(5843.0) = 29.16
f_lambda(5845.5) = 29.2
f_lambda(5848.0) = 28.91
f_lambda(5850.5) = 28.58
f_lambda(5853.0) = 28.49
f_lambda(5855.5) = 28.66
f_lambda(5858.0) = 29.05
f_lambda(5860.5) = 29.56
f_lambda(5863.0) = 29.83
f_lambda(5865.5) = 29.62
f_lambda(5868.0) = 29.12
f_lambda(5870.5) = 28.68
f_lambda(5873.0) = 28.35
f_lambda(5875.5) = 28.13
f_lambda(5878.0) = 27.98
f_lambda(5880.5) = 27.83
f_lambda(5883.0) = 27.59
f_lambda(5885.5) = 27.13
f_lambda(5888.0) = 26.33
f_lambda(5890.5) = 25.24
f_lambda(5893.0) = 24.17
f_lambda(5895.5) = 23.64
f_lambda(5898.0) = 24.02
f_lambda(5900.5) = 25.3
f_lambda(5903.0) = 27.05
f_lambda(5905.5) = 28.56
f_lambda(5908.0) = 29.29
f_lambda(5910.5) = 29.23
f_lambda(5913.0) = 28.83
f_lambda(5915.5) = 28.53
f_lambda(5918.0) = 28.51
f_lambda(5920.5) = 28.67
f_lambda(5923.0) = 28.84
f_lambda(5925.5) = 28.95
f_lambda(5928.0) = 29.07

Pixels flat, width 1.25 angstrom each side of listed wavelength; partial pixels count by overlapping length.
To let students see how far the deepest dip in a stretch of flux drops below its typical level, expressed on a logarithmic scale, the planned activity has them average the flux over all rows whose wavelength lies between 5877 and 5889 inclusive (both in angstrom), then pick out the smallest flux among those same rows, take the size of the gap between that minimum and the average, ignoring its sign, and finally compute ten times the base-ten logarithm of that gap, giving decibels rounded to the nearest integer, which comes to 0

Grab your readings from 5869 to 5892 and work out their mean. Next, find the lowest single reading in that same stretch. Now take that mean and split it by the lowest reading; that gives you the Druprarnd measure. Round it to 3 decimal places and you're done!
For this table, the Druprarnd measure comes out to 1.088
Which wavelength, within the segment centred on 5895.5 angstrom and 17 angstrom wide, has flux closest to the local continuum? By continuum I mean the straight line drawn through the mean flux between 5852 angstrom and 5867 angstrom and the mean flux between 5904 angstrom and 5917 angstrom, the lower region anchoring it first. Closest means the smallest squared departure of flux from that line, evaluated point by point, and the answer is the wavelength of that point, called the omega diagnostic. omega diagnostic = 5903.0 angstrom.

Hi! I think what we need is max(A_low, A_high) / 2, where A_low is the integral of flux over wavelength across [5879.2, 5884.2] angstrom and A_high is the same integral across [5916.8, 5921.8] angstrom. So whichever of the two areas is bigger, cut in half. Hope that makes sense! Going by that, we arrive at 71.5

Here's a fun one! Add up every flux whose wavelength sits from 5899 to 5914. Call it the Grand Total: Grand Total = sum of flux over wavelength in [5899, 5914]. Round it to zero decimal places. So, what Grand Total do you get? 168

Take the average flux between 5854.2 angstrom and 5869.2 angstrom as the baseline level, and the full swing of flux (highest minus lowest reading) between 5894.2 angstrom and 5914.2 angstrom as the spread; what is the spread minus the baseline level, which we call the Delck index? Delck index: -24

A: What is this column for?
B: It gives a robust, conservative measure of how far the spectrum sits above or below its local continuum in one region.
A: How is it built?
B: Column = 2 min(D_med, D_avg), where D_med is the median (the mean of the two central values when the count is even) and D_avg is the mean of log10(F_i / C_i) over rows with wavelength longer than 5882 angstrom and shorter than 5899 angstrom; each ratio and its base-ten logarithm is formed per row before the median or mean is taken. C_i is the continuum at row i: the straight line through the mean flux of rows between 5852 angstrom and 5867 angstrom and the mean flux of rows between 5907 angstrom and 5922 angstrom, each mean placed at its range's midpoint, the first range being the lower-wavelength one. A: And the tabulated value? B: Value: -0.12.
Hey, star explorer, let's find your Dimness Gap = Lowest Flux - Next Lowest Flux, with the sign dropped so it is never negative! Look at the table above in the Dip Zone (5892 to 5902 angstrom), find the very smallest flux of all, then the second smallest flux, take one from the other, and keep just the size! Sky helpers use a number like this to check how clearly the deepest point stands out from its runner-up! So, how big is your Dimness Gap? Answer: 0.4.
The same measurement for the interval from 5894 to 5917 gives 0.4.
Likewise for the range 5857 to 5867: 0.5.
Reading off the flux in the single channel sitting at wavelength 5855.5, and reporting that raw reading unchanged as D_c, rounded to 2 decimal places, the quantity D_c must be 28.66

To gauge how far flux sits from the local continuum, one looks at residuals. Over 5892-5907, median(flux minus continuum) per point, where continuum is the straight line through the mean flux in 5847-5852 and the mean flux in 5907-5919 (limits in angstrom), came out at -4.1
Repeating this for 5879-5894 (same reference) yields -2.1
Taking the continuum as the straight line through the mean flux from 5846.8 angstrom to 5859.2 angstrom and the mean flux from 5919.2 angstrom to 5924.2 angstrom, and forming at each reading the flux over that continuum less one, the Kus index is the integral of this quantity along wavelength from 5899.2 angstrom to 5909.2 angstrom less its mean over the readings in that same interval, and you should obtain -0.38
